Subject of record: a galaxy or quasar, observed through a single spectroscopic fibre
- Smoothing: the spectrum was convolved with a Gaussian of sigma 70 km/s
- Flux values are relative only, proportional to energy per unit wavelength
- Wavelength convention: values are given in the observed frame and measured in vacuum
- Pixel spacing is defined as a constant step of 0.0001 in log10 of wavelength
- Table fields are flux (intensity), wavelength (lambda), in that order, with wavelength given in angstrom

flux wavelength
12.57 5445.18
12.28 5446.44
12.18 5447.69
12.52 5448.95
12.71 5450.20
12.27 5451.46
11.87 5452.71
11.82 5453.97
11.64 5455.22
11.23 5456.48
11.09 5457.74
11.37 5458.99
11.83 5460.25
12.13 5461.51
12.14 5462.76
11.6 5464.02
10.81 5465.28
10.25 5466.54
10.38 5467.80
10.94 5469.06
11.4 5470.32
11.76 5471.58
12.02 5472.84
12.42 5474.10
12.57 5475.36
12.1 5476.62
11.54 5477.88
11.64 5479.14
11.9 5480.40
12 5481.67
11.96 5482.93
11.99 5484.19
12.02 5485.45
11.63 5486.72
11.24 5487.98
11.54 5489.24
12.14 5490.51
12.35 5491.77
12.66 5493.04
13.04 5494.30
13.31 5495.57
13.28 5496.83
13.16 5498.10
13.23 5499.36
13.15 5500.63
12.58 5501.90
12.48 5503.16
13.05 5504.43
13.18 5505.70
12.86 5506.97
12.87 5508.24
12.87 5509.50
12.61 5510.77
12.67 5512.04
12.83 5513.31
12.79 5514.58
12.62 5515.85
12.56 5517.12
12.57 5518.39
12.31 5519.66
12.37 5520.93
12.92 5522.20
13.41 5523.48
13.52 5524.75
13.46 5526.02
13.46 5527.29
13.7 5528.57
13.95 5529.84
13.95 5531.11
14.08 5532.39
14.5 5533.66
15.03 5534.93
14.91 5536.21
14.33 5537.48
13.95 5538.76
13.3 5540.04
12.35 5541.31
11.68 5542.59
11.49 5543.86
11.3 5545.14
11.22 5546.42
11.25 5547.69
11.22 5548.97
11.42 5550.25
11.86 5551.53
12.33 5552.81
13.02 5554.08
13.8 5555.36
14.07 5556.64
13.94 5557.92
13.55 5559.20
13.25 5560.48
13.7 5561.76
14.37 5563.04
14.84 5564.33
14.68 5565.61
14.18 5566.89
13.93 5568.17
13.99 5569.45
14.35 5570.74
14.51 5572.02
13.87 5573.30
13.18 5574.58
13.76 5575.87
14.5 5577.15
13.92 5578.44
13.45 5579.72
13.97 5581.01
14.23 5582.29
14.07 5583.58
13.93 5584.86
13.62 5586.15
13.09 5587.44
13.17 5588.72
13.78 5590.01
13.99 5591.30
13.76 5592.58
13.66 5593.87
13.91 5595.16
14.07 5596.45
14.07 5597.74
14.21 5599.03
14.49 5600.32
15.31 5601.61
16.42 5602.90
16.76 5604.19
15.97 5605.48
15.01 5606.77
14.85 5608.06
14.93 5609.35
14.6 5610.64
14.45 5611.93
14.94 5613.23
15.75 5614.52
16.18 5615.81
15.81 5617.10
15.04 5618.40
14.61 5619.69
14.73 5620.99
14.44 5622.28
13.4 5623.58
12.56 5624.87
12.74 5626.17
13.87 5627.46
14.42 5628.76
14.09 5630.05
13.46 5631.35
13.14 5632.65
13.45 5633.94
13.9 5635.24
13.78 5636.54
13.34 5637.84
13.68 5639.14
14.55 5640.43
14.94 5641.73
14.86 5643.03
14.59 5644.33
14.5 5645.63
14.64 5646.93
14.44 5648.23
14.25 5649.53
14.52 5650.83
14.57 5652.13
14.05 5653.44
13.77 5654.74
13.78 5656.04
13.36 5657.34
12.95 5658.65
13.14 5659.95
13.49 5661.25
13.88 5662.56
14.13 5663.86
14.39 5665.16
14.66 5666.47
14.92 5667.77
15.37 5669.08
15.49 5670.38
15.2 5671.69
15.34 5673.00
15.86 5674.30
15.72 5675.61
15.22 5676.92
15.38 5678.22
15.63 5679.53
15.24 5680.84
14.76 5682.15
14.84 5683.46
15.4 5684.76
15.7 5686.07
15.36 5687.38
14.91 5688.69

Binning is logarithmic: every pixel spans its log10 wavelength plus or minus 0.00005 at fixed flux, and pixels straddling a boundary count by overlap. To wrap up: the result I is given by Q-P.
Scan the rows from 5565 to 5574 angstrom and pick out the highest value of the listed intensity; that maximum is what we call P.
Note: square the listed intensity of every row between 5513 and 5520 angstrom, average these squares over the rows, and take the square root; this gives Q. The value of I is -2.1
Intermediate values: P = 14.68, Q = 12.6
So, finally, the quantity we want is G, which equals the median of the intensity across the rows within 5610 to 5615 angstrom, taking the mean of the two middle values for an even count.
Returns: 14.8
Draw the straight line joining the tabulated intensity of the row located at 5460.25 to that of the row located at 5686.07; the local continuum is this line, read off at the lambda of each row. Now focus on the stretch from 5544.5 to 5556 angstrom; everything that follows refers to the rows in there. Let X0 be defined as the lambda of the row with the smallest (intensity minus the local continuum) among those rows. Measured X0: 5548.97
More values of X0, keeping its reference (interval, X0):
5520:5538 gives 5520.93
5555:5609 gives 5587.44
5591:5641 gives 5624.87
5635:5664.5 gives 5658.65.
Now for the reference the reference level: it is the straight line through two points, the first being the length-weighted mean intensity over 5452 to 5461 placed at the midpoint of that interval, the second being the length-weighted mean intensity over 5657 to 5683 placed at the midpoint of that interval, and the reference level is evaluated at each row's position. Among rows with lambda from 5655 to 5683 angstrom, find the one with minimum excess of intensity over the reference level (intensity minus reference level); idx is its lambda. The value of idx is 5658.65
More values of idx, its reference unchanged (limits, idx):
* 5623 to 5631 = 5624.87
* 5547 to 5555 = 5548.97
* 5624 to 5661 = 5658.65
